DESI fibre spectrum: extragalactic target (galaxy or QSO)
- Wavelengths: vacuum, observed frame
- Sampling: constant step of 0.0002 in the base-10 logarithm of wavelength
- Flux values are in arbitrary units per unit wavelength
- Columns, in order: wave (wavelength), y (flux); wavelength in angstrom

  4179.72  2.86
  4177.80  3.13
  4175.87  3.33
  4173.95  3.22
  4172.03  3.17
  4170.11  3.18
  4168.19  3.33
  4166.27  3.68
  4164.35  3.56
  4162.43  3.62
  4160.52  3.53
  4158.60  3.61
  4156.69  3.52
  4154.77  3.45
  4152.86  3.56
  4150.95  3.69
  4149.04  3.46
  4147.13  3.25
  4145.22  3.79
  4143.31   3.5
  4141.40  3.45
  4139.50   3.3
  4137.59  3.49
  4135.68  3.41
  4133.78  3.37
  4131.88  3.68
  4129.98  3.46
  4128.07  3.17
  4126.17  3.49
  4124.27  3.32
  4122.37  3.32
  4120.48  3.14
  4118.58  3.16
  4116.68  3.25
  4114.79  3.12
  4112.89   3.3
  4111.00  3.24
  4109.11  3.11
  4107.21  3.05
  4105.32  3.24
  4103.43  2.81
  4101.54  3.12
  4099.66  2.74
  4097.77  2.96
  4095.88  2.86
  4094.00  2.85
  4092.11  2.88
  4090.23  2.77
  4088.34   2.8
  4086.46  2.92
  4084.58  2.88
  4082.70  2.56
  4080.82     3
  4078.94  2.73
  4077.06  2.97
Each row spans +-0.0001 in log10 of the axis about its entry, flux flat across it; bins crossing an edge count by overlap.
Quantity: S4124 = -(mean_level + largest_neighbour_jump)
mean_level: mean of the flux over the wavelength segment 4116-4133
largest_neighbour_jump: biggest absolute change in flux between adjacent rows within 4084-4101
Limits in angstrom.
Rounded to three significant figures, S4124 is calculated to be -3.55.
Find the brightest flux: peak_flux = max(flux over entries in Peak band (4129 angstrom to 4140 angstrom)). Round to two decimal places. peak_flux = 3.68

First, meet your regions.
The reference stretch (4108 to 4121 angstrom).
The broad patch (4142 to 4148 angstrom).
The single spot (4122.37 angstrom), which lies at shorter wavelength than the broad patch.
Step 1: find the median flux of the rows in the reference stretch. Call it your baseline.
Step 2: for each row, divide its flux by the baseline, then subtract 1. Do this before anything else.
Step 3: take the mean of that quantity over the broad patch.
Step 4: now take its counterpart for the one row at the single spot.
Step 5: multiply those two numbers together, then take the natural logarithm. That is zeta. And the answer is -5.2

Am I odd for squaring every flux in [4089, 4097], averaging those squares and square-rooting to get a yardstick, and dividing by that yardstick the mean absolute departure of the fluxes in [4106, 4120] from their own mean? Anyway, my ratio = 0.026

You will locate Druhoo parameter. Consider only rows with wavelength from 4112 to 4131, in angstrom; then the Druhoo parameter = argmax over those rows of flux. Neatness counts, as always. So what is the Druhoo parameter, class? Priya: 4126.17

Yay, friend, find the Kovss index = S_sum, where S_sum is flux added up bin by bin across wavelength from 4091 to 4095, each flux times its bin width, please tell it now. 11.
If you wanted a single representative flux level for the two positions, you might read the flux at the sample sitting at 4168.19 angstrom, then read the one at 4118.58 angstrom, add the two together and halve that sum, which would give 3.2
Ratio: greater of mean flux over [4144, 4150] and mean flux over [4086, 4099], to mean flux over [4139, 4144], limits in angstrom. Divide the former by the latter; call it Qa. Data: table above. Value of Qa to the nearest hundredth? 1.02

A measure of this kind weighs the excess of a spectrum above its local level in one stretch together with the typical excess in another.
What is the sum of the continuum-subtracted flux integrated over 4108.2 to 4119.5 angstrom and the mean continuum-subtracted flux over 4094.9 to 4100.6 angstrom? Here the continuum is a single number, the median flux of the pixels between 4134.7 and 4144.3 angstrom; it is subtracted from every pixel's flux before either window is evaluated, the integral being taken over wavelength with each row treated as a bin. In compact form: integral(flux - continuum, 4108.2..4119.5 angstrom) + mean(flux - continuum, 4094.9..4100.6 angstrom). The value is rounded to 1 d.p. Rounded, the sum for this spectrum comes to -3.5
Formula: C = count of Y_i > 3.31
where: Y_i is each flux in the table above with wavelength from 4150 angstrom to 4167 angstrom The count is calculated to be 9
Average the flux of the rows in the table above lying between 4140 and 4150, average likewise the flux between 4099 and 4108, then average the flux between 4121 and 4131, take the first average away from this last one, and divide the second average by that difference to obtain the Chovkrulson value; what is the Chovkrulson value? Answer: -22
